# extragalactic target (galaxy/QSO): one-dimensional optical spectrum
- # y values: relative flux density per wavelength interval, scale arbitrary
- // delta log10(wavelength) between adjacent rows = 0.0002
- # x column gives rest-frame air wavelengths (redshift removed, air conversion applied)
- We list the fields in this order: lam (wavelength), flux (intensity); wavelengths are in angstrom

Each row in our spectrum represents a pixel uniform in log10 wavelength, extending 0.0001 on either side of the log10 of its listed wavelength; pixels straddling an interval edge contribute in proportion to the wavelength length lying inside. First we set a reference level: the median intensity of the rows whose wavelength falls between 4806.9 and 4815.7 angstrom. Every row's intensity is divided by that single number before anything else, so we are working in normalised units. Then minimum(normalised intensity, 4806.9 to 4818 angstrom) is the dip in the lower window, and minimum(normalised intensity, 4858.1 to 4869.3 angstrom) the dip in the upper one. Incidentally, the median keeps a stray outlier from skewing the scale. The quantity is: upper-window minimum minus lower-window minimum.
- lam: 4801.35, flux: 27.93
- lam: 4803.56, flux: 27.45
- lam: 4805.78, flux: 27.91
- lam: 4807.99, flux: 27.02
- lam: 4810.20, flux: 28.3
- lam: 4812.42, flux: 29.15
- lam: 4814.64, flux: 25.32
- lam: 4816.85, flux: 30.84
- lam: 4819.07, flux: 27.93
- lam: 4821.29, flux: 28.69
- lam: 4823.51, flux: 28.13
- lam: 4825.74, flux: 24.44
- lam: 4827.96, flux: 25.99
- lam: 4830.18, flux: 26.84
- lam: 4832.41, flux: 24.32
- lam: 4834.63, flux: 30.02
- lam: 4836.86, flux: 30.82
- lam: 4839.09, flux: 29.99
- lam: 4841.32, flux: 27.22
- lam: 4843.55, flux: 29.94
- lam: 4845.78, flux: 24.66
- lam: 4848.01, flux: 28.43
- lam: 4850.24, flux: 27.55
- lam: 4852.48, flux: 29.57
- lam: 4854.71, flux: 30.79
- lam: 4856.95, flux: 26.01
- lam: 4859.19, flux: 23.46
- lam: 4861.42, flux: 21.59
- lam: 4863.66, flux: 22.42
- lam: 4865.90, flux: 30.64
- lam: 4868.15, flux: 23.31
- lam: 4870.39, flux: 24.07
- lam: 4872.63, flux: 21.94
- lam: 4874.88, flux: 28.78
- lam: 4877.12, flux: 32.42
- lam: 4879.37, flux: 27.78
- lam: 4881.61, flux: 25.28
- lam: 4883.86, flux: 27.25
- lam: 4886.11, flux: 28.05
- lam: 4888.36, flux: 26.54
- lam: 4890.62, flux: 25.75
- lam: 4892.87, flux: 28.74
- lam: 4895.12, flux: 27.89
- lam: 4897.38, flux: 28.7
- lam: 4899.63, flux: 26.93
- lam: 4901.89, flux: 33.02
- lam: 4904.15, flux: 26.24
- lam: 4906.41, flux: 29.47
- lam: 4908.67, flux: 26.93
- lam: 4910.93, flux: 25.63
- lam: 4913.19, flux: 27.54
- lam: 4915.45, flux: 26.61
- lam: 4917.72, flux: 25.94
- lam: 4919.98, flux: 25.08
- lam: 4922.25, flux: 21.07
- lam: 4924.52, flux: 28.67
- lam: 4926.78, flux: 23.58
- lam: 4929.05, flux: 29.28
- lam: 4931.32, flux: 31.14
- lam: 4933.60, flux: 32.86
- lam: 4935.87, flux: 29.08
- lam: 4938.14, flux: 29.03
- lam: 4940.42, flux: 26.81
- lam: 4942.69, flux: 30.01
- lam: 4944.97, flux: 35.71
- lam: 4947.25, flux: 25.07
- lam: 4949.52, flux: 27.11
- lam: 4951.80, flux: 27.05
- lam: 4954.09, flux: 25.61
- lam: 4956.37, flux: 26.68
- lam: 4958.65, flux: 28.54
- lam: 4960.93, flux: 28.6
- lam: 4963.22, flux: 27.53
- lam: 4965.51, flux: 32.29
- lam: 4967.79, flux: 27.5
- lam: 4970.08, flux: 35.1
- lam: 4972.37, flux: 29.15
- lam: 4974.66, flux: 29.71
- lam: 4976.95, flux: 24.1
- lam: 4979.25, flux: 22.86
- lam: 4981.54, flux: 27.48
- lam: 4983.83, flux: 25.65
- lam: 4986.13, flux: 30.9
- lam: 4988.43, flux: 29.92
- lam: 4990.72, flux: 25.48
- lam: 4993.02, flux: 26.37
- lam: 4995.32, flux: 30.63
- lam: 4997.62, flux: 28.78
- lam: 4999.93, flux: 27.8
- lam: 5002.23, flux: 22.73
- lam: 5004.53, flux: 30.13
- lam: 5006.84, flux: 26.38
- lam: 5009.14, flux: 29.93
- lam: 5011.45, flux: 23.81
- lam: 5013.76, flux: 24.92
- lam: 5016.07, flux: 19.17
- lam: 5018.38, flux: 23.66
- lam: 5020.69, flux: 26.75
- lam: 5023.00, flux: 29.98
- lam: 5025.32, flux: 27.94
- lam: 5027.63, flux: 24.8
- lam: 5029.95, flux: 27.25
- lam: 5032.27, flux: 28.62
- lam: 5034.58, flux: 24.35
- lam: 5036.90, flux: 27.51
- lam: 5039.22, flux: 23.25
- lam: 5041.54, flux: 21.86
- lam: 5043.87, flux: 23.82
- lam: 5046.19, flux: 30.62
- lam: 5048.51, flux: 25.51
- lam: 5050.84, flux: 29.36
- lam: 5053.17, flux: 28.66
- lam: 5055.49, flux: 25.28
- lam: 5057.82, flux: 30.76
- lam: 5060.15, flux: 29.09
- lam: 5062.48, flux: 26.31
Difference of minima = -0.13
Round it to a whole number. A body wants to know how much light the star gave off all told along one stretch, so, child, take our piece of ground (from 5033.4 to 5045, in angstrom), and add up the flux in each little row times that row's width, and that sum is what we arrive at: 280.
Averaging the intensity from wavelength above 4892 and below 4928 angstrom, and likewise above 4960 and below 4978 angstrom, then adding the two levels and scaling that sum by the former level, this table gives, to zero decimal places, 1519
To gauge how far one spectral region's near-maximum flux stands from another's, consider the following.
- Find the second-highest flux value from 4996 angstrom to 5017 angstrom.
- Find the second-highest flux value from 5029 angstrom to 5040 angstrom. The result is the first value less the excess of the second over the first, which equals 32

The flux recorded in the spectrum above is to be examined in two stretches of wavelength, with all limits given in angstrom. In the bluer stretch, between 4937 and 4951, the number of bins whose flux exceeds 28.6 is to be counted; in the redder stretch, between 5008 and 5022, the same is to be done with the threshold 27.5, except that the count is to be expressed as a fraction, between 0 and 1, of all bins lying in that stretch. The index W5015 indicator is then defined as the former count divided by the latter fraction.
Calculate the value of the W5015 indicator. 18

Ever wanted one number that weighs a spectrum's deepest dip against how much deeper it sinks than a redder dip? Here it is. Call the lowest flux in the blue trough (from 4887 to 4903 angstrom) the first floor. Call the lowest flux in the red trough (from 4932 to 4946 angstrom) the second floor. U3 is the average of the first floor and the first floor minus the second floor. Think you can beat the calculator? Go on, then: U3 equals 12.3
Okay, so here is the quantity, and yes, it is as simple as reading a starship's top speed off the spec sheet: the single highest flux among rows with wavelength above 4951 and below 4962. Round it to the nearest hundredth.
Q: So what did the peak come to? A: 28.60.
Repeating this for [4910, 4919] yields 27.54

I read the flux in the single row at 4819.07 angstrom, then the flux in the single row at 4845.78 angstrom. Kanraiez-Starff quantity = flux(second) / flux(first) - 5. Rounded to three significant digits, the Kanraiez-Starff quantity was -4.12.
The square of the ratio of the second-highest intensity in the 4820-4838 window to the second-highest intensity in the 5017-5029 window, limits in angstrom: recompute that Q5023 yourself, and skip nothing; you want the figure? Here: 1.15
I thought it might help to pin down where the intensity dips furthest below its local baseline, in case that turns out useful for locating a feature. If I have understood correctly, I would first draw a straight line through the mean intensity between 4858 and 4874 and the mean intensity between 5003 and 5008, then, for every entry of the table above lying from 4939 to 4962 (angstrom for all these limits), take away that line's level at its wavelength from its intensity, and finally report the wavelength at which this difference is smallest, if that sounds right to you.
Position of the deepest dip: 4947.25 angstrom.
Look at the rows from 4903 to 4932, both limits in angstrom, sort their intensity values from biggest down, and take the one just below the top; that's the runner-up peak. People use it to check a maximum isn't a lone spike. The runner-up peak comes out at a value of 29.47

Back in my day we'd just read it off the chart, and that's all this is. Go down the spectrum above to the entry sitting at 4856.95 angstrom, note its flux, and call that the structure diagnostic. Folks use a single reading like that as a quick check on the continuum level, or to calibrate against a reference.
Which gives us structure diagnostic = 26.01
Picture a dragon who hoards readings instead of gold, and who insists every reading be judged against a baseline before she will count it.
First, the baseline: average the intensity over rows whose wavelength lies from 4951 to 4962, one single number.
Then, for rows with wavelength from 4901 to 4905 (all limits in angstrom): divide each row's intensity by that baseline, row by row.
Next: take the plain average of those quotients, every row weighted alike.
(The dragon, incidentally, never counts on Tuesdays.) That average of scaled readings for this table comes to 1.09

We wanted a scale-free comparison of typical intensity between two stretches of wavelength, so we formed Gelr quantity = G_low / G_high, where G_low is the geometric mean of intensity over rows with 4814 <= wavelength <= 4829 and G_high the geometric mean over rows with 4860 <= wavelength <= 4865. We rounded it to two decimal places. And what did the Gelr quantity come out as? 1.24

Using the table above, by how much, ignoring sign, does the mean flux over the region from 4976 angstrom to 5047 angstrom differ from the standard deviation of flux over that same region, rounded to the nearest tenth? 23.4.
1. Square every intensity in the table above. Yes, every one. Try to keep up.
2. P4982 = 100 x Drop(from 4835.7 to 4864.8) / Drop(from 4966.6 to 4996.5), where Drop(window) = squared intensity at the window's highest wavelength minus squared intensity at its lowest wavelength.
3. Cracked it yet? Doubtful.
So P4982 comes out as -246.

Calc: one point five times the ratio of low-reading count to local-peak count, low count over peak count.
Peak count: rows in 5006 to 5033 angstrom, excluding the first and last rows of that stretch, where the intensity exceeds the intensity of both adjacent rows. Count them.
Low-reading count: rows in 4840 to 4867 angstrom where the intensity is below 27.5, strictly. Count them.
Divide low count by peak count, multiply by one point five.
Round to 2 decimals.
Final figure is 3.00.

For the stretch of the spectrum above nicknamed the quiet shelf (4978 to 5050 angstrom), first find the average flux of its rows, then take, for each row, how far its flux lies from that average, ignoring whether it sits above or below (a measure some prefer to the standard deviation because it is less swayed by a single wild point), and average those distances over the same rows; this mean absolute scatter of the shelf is 2.45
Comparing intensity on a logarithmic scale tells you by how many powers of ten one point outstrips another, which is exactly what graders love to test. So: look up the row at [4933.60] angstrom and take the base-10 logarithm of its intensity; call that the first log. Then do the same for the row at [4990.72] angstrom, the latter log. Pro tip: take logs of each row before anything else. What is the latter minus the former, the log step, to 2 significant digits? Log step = -0.11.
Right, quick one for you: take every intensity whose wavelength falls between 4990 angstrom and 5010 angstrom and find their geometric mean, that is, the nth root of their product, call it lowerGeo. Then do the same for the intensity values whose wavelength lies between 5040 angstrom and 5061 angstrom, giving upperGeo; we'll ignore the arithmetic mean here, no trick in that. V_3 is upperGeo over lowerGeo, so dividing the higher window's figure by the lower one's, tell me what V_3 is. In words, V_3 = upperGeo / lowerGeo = 0.98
